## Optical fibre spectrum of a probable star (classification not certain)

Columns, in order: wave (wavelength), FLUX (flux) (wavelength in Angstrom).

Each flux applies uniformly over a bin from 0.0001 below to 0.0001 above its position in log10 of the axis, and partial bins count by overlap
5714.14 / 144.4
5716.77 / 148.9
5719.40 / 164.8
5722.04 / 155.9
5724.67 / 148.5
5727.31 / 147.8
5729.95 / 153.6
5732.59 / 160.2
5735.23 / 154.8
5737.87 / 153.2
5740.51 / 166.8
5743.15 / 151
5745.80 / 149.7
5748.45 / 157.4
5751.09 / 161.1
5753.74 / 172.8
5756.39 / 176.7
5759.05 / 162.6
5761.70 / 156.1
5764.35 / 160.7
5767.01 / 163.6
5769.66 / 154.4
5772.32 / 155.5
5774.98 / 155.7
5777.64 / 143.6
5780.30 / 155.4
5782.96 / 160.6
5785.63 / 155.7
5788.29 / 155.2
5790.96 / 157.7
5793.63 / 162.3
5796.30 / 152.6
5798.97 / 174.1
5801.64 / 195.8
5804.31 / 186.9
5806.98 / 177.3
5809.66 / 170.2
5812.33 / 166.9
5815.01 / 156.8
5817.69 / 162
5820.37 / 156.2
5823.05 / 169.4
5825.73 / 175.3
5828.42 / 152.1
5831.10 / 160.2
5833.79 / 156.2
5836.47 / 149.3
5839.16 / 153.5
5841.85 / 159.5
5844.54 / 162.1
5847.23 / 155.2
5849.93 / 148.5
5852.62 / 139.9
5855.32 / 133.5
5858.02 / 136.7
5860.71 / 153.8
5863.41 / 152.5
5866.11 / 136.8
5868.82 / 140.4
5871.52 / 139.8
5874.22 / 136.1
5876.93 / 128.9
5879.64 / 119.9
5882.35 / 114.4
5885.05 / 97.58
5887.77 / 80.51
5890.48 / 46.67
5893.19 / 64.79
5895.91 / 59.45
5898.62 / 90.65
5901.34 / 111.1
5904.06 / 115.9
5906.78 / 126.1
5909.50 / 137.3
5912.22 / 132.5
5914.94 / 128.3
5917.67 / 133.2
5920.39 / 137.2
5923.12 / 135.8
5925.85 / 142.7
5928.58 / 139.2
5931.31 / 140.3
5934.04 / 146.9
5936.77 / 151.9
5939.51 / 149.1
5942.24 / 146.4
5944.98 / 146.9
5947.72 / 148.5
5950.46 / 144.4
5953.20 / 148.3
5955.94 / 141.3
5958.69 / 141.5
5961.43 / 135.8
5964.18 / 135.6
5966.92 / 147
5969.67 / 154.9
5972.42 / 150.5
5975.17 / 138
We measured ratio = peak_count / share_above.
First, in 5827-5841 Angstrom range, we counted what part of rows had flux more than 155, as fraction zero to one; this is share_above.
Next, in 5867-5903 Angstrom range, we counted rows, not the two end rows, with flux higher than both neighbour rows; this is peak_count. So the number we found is 2.5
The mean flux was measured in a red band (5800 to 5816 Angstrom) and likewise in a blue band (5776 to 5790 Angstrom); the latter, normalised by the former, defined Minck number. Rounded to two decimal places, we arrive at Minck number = 0.88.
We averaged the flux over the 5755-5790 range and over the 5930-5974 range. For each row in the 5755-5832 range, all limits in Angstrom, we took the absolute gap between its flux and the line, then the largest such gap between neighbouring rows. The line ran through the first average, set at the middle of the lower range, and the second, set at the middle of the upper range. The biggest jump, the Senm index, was 22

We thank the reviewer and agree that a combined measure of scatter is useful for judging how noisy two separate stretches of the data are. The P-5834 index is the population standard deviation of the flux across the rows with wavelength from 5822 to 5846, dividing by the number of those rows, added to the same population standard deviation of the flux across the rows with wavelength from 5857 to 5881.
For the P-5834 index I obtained 18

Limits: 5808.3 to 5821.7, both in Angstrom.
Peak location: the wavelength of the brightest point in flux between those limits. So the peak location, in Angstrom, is 5809.66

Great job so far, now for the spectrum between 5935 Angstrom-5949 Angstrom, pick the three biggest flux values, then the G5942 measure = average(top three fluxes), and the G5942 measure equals 150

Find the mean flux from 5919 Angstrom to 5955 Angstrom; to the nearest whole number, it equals 144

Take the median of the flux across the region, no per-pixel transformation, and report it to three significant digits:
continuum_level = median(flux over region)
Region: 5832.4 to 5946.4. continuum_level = 137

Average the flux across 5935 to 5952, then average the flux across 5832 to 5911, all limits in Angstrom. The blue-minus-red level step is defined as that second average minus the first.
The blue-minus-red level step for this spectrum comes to -22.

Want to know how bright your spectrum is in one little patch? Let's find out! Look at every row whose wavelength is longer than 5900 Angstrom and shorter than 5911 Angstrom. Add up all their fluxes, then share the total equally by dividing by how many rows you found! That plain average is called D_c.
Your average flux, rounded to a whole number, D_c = 123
